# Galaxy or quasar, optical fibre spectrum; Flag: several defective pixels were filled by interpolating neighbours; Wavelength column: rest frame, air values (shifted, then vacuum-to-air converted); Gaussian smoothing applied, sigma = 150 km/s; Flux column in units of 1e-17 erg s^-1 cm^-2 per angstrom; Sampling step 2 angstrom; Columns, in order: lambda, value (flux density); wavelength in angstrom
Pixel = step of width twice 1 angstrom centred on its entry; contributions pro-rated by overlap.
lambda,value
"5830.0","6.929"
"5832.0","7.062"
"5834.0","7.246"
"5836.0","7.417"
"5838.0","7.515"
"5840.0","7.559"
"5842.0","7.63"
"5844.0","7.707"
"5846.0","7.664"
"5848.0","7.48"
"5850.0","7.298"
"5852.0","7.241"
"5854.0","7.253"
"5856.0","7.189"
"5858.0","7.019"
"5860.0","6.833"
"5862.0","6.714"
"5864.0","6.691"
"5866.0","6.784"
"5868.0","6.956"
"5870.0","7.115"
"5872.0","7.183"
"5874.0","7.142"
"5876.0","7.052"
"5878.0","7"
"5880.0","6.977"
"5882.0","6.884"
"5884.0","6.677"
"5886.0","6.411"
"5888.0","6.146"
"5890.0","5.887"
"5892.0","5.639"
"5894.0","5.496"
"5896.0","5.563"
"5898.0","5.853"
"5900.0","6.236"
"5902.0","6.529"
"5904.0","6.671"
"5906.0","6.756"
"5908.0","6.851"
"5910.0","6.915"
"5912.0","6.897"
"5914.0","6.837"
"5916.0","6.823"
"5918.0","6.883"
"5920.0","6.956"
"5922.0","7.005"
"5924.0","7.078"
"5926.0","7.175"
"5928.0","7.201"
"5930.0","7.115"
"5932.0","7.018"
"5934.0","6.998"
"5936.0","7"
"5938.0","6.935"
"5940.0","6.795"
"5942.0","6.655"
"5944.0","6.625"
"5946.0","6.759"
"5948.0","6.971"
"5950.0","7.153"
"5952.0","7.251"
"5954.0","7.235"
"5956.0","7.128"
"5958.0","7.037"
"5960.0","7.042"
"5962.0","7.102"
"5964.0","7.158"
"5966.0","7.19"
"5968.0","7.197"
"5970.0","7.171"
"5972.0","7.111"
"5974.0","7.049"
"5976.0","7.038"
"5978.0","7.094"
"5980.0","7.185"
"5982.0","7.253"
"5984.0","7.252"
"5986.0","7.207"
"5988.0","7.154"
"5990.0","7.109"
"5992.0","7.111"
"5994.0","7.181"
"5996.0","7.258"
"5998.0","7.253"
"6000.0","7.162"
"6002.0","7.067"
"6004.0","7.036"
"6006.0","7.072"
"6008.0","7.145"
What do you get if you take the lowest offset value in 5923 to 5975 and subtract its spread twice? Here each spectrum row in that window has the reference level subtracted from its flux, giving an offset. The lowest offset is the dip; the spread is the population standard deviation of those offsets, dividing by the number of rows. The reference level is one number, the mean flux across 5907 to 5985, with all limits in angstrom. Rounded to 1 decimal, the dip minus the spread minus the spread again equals -0.7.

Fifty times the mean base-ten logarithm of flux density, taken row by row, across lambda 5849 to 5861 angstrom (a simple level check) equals 42.7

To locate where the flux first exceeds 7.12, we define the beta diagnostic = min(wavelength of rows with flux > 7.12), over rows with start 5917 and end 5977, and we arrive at 5926.0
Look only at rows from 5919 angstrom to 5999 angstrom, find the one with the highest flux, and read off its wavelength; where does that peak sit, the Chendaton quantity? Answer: 5996.0 angstrom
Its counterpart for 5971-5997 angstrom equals 5996.0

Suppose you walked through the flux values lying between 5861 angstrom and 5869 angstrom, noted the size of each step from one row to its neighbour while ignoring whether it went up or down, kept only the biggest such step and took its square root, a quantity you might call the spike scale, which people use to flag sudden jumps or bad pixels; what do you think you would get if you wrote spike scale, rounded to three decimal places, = 0.415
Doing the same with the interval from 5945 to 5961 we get 0.460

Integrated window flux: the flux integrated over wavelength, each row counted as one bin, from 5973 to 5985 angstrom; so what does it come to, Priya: 85.7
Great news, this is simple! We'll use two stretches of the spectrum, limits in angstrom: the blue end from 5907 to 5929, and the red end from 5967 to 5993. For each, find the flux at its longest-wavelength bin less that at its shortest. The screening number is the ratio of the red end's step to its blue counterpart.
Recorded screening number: -0.25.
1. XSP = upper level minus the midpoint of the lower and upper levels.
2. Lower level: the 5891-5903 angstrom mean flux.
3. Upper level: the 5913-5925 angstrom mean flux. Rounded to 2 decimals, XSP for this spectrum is 0.52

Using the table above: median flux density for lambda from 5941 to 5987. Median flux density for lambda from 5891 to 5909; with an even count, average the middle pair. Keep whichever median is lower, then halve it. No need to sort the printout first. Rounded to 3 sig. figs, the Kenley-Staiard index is 3.12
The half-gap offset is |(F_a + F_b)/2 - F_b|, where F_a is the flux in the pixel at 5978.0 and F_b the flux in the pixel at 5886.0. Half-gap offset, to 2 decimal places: 0.34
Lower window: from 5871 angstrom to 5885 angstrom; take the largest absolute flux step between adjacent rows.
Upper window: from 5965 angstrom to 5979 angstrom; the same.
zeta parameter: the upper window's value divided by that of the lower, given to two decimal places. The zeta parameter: 0.30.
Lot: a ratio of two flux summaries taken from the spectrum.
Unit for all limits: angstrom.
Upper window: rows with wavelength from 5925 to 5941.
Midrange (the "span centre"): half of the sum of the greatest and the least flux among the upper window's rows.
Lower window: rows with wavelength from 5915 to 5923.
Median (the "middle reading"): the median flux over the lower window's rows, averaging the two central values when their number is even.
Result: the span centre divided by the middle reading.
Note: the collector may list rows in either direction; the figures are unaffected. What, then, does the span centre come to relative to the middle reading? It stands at 1.01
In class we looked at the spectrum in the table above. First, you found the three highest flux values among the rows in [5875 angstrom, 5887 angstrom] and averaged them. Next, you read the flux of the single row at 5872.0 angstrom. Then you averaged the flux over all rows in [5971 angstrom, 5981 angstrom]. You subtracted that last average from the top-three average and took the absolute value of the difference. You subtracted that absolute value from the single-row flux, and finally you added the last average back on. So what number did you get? 14.2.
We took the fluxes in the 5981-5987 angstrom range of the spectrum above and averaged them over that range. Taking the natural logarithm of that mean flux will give 1.979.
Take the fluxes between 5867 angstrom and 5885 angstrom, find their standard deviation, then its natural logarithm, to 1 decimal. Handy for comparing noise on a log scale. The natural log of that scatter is -1.9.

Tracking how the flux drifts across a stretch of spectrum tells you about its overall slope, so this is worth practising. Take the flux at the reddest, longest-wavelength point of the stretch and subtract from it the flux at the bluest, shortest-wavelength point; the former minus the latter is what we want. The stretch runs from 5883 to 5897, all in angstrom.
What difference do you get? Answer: -1.11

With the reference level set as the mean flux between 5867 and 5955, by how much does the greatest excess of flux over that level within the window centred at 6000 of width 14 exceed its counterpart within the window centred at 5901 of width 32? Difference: 0.3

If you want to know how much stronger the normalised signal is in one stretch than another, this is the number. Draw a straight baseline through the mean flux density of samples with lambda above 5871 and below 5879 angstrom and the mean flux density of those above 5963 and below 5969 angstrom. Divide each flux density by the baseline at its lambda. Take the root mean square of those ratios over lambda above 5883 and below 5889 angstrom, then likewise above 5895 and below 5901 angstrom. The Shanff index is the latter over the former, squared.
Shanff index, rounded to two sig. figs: 0.84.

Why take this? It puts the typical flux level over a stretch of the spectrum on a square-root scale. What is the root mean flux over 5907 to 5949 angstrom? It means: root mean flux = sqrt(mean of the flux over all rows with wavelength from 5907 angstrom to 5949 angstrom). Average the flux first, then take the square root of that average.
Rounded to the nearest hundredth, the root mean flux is 2.63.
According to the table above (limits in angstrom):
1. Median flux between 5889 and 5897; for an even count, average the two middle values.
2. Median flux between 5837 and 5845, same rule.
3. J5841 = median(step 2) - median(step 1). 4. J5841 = 2.0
